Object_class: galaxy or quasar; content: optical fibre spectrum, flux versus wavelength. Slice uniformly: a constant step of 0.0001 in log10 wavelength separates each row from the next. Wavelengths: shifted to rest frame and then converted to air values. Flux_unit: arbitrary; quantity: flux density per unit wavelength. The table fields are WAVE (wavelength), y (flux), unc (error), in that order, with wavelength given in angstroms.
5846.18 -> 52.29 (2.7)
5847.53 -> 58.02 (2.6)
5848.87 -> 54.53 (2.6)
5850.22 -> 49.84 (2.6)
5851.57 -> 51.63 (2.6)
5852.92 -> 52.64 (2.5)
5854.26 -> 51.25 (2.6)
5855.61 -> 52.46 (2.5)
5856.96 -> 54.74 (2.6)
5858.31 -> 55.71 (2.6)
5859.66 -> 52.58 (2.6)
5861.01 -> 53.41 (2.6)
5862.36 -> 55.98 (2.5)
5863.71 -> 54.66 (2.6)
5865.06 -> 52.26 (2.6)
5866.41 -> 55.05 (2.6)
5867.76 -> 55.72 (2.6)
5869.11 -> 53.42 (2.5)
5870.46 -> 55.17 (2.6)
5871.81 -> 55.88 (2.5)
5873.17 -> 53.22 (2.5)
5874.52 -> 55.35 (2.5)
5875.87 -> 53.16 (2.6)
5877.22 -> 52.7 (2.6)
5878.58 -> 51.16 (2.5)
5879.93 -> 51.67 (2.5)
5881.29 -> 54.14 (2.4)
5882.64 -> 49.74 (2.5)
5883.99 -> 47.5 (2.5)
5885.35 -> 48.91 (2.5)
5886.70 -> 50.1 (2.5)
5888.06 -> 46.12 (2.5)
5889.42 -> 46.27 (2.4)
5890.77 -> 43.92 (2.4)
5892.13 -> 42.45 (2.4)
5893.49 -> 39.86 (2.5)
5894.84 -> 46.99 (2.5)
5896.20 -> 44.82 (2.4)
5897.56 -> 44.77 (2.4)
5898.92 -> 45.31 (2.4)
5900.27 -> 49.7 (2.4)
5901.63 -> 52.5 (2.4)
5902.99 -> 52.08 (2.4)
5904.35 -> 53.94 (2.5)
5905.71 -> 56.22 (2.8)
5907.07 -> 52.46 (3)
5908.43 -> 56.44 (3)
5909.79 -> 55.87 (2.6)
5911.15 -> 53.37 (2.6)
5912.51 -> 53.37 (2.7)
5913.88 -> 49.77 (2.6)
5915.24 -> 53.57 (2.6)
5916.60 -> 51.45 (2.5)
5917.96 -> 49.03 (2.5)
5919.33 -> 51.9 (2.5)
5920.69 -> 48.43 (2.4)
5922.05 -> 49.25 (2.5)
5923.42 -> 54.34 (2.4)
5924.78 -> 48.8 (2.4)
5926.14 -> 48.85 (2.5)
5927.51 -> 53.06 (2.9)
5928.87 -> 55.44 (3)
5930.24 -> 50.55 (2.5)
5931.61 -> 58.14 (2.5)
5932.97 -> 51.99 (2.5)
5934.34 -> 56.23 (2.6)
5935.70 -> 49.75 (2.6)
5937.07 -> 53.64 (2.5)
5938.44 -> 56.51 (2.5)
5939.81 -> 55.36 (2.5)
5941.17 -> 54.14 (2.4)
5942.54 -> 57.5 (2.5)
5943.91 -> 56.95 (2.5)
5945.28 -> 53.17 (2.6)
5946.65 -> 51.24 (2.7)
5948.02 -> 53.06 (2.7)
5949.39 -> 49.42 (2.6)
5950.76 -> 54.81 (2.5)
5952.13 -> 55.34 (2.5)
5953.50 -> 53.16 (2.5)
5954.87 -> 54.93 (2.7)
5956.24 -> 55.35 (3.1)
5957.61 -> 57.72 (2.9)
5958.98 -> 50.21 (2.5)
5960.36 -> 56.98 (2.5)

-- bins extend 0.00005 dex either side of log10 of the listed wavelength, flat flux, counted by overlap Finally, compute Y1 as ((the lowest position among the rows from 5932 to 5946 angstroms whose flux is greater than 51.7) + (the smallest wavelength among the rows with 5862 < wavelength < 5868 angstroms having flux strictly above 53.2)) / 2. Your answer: 5897.7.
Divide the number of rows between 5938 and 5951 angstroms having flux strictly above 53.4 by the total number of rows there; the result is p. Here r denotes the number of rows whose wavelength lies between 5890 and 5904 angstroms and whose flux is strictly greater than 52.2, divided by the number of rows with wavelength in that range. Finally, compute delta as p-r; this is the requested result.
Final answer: 0.5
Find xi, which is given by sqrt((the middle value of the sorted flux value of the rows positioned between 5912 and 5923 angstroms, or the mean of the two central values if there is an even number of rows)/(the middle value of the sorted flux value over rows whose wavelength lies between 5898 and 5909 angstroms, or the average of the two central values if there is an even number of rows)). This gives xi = 0.98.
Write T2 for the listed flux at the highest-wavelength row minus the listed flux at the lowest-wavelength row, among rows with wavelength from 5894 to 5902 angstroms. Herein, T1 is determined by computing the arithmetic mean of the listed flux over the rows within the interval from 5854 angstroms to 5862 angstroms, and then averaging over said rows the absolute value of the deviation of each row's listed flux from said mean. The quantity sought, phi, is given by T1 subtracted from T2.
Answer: 4.2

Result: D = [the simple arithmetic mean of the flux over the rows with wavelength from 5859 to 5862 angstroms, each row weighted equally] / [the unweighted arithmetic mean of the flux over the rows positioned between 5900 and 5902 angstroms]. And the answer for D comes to 1.04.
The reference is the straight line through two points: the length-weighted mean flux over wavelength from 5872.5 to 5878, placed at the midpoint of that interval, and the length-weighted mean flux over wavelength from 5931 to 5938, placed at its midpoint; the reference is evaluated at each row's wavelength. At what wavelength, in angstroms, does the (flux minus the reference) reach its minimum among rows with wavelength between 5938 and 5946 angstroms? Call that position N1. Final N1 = 5945.28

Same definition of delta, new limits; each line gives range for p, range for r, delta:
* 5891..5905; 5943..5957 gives -0.7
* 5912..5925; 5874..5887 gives -0.2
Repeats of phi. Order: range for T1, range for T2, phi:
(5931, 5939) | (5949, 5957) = 3.3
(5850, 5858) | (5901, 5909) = 2.8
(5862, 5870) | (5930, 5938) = 2.0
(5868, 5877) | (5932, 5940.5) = 2.3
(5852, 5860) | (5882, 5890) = -4.8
